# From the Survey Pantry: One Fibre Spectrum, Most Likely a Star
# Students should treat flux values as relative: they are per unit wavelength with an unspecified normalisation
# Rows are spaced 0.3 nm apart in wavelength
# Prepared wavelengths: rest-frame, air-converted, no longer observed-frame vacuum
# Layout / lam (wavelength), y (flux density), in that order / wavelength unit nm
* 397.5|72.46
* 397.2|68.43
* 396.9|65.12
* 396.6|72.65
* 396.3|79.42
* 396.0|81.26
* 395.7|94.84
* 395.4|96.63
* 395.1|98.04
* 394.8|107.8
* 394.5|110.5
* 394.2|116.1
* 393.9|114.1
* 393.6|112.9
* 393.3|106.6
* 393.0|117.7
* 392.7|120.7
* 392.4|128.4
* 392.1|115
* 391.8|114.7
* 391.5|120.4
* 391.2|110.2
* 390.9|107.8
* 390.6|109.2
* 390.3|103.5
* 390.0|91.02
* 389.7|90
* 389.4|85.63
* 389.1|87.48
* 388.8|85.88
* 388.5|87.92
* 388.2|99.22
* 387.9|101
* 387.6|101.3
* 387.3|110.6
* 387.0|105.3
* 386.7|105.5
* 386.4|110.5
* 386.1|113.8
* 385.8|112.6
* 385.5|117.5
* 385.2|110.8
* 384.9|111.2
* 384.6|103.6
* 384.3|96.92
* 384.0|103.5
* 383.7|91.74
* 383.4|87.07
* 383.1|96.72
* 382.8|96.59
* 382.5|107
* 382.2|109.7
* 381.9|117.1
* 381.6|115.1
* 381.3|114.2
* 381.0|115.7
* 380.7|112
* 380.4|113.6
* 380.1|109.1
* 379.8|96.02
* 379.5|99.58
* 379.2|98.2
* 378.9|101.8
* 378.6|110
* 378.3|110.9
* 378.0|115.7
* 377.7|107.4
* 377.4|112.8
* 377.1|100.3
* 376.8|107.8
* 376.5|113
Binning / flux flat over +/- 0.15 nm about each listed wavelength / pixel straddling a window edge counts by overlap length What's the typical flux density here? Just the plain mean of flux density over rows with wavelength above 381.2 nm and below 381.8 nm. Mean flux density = 115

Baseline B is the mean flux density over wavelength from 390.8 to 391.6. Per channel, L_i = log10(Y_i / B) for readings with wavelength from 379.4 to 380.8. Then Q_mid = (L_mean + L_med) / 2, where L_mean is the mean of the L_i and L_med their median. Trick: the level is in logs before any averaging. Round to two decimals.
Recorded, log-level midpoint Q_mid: -0.02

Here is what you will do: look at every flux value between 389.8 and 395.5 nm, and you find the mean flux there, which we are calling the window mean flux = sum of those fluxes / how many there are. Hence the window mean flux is 111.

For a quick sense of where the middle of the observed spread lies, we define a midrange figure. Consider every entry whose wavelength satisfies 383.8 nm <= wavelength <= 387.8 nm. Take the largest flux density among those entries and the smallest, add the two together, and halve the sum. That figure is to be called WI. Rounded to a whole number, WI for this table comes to 107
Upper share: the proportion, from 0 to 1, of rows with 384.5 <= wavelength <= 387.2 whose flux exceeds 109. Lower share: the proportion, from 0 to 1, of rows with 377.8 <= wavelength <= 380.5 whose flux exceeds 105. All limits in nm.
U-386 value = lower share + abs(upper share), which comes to 1.22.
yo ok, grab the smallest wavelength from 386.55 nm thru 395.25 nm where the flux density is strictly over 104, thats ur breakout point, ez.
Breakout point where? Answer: 386.7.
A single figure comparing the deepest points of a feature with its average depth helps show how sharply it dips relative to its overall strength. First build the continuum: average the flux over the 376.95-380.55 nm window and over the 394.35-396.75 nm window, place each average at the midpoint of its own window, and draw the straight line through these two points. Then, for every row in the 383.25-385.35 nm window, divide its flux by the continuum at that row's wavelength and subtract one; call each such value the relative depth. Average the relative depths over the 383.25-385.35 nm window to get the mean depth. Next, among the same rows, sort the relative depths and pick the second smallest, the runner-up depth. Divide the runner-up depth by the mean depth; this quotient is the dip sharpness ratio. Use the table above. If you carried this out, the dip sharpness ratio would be 10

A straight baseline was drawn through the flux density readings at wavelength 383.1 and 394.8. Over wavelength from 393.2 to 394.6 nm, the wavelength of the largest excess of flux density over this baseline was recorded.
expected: 394.2 nm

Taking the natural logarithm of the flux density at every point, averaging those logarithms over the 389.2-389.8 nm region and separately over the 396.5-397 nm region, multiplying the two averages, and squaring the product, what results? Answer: 358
